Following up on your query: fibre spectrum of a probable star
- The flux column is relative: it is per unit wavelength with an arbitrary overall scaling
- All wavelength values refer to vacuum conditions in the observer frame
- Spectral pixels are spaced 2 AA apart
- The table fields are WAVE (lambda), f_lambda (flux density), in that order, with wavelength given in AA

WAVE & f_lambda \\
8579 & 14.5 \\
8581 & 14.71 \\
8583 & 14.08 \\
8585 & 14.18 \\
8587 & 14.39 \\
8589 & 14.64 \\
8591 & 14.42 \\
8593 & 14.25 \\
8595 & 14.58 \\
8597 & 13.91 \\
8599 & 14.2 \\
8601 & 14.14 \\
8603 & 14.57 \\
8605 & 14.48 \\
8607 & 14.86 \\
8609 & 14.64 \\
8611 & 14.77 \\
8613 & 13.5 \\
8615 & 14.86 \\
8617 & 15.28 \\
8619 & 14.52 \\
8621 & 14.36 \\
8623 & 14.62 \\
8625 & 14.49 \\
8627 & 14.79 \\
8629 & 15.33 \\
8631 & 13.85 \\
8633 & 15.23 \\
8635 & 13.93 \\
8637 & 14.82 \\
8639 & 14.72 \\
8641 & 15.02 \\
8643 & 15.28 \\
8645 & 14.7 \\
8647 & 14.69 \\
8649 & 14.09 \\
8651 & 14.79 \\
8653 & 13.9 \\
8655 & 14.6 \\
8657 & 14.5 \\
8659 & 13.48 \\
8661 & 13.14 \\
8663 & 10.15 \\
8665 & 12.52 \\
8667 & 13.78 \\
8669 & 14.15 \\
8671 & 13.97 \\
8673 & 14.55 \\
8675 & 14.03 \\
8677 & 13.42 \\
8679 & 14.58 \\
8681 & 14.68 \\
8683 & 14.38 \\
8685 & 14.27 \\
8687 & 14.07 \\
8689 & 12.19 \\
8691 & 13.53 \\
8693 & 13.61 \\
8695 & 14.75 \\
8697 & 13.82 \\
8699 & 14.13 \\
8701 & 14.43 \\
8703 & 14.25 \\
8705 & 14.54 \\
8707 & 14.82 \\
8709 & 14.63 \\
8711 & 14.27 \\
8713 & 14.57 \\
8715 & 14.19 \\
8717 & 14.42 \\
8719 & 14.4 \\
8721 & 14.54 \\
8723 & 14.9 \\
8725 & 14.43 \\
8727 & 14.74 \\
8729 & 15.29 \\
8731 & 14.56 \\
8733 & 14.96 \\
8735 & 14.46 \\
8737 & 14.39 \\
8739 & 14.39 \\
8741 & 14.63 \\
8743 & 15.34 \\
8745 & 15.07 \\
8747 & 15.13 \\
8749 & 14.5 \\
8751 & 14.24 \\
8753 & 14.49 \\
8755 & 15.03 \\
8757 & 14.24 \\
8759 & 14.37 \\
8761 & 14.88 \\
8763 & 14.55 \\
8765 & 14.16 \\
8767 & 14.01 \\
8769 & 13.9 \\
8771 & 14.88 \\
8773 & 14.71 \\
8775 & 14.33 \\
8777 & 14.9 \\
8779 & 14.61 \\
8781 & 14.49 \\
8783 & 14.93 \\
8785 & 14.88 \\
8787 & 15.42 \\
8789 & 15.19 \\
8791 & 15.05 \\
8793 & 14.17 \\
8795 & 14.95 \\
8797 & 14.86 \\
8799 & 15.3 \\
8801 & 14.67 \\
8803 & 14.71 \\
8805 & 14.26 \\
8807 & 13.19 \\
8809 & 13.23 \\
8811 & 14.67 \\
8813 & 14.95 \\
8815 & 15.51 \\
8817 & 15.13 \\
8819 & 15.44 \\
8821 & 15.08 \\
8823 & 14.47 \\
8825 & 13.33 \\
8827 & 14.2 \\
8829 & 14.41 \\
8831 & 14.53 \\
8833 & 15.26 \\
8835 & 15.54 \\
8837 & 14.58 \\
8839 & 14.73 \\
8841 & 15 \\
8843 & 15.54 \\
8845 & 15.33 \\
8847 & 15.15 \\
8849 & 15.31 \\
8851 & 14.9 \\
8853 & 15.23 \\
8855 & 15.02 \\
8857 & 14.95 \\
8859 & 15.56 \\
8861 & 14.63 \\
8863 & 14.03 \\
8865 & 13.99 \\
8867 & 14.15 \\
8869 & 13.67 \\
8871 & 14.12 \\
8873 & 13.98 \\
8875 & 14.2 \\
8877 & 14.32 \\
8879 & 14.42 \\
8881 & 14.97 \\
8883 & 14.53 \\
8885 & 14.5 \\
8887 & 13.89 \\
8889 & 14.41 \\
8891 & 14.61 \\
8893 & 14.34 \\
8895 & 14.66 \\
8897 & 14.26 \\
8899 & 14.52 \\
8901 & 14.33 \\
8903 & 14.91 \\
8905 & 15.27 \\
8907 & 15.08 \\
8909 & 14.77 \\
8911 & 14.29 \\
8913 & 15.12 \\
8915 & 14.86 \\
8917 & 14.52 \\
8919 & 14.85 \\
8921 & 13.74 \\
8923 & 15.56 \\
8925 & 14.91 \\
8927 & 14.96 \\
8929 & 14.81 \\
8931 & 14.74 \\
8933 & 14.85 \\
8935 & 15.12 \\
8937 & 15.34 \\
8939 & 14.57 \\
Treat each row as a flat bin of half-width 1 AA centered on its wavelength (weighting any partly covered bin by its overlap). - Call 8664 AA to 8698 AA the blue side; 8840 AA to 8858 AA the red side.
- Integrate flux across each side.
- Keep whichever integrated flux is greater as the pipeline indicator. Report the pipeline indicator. 473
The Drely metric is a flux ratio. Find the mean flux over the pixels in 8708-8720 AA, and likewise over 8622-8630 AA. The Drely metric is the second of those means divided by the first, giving 1.03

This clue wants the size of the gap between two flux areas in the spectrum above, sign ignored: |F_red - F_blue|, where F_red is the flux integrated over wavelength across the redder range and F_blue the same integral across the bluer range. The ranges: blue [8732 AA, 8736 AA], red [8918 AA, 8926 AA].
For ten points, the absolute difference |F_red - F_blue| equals 59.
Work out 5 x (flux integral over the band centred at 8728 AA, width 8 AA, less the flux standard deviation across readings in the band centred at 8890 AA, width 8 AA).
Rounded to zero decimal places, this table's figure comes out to 589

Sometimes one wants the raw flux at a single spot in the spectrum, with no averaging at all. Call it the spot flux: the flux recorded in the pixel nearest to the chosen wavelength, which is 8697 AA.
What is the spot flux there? 13.82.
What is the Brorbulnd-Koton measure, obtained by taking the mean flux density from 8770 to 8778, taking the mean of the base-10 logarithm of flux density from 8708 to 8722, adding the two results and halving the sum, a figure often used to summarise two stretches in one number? 7.93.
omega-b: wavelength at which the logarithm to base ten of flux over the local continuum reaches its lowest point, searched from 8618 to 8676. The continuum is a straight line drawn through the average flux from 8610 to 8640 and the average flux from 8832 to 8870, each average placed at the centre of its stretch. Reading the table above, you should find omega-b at 8663 AA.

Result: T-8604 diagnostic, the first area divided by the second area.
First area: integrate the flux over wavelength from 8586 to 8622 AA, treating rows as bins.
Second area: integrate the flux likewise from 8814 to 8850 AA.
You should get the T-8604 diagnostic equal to 1.0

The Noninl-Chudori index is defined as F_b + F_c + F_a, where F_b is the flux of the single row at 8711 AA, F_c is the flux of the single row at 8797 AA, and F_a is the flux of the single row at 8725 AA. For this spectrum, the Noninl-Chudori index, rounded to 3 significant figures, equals 43.6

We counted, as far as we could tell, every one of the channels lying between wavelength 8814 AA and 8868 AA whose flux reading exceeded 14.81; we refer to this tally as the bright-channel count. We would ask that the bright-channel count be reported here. 16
